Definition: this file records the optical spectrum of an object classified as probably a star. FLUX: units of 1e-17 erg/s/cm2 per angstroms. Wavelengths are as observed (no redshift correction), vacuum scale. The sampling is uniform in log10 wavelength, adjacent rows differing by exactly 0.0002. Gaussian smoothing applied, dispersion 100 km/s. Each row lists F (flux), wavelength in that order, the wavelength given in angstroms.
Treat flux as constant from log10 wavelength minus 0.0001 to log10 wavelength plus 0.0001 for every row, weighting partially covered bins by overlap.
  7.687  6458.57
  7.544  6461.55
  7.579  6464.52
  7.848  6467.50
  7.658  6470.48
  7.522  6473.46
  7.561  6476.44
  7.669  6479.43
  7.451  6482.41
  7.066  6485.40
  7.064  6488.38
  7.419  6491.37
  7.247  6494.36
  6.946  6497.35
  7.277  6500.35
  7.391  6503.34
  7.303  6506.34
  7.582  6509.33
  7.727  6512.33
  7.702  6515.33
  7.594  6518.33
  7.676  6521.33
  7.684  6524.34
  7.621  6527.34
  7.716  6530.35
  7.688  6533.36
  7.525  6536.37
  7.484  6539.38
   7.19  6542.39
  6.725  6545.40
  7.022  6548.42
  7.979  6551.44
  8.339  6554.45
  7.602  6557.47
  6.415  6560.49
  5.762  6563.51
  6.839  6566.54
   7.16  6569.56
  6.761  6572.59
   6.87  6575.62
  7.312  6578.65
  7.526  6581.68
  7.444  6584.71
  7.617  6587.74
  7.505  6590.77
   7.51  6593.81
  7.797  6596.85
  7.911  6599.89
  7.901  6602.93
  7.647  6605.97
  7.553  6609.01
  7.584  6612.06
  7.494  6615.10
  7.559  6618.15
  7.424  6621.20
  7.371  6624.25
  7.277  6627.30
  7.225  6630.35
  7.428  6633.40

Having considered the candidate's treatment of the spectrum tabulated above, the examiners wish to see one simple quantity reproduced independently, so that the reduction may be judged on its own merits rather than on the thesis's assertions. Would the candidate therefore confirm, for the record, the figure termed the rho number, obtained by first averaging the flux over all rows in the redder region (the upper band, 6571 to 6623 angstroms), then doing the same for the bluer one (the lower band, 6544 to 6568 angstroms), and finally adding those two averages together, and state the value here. 14.58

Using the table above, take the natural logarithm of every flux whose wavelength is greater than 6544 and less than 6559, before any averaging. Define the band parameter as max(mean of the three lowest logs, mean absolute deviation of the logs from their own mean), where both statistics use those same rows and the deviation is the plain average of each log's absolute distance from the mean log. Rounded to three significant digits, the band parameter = 1.96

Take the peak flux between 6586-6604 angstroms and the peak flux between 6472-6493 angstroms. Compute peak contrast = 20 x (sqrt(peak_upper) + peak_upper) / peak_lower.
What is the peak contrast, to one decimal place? 28.0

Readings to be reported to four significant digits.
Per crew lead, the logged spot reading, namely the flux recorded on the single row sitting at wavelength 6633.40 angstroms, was 7.428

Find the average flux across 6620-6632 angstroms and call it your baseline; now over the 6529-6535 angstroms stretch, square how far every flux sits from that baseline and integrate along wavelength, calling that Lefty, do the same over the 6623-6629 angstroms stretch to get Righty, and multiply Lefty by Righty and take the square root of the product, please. 0.11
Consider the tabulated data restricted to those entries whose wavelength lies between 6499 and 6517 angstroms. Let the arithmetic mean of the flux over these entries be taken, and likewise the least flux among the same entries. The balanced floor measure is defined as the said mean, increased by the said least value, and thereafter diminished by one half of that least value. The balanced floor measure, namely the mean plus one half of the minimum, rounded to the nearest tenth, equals 11.1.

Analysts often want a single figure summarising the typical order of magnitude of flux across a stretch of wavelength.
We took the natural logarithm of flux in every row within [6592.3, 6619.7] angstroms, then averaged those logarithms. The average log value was 2.036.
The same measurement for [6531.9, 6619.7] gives 1.995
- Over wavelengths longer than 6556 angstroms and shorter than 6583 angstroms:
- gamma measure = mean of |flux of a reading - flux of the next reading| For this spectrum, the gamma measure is 0.55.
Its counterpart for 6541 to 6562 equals 0.67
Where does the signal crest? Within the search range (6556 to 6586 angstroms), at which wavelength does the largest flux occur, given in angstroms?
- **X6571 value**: 6557.47 angstroms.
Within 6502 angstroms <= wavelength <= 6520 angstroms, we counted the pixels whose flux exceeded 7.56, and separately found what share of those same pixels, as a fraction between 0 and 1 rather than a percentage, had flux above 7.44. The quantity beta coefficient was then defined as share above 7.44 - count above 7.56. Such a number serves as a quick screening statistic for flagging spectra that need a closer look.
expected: -3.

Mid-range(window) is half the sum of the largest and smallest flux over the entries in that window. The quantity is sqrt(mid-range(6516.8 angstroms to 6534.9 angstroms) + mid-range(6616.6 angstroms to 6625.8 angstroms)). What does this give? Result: 3.89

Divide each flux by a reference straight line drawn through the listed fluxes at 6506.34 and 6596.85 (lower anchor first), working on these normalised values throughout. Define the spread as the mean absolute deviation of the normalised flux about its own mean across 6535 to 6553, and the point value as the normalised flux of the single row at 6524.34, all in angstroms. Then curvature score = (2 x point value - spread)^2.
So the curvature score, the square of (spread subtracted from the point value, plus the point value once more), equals 4.1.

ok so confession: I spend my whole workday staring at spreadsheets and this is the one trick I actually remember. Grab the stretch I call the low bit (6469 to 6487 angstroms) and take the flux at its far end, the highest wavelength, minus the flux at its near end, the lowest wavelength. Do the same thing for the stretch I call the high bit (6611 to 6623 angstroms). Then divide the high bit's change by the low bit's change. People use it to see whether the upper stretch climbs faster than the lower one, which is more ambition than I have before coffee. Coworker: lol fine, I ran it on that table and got 0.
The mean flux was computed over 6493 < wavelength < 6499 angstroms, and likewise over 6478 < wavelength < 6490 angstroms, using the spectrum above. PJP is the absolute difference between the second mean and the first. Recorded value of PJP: 0.22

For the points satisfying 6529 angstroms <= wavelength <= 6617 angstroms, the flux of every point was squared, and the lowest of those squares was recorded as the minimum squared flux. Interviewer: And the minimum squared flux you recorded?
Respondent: 33.2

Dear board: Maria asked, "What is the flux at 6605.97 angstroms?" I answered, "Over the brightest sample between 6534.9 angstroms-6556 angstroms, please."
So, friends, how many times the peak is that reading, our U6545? 0.92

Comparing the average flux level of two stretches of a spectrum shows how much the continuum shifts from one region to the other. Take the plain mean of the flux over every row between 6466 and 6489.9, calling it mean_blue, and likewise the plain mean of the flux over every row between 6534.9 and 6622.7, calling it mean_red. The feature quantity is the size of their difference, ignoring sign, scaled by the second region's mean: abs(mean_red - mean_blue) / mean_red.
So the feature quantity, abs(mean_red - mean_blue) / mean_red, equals 0.016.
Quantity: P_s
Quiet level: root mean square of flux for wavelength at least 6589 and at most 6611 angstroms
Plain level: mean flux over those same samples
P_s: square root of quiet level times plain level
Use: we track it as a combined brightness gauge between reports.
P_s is 7.69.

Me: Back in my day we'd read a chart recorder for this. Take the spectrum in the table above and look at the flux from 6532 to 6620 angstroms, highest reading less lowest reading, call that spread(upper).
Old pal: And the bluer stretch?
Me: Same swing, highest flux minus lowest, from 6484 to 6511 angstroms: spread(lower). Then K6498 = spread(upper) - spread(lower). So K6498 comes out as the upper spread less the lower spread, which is 1.9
